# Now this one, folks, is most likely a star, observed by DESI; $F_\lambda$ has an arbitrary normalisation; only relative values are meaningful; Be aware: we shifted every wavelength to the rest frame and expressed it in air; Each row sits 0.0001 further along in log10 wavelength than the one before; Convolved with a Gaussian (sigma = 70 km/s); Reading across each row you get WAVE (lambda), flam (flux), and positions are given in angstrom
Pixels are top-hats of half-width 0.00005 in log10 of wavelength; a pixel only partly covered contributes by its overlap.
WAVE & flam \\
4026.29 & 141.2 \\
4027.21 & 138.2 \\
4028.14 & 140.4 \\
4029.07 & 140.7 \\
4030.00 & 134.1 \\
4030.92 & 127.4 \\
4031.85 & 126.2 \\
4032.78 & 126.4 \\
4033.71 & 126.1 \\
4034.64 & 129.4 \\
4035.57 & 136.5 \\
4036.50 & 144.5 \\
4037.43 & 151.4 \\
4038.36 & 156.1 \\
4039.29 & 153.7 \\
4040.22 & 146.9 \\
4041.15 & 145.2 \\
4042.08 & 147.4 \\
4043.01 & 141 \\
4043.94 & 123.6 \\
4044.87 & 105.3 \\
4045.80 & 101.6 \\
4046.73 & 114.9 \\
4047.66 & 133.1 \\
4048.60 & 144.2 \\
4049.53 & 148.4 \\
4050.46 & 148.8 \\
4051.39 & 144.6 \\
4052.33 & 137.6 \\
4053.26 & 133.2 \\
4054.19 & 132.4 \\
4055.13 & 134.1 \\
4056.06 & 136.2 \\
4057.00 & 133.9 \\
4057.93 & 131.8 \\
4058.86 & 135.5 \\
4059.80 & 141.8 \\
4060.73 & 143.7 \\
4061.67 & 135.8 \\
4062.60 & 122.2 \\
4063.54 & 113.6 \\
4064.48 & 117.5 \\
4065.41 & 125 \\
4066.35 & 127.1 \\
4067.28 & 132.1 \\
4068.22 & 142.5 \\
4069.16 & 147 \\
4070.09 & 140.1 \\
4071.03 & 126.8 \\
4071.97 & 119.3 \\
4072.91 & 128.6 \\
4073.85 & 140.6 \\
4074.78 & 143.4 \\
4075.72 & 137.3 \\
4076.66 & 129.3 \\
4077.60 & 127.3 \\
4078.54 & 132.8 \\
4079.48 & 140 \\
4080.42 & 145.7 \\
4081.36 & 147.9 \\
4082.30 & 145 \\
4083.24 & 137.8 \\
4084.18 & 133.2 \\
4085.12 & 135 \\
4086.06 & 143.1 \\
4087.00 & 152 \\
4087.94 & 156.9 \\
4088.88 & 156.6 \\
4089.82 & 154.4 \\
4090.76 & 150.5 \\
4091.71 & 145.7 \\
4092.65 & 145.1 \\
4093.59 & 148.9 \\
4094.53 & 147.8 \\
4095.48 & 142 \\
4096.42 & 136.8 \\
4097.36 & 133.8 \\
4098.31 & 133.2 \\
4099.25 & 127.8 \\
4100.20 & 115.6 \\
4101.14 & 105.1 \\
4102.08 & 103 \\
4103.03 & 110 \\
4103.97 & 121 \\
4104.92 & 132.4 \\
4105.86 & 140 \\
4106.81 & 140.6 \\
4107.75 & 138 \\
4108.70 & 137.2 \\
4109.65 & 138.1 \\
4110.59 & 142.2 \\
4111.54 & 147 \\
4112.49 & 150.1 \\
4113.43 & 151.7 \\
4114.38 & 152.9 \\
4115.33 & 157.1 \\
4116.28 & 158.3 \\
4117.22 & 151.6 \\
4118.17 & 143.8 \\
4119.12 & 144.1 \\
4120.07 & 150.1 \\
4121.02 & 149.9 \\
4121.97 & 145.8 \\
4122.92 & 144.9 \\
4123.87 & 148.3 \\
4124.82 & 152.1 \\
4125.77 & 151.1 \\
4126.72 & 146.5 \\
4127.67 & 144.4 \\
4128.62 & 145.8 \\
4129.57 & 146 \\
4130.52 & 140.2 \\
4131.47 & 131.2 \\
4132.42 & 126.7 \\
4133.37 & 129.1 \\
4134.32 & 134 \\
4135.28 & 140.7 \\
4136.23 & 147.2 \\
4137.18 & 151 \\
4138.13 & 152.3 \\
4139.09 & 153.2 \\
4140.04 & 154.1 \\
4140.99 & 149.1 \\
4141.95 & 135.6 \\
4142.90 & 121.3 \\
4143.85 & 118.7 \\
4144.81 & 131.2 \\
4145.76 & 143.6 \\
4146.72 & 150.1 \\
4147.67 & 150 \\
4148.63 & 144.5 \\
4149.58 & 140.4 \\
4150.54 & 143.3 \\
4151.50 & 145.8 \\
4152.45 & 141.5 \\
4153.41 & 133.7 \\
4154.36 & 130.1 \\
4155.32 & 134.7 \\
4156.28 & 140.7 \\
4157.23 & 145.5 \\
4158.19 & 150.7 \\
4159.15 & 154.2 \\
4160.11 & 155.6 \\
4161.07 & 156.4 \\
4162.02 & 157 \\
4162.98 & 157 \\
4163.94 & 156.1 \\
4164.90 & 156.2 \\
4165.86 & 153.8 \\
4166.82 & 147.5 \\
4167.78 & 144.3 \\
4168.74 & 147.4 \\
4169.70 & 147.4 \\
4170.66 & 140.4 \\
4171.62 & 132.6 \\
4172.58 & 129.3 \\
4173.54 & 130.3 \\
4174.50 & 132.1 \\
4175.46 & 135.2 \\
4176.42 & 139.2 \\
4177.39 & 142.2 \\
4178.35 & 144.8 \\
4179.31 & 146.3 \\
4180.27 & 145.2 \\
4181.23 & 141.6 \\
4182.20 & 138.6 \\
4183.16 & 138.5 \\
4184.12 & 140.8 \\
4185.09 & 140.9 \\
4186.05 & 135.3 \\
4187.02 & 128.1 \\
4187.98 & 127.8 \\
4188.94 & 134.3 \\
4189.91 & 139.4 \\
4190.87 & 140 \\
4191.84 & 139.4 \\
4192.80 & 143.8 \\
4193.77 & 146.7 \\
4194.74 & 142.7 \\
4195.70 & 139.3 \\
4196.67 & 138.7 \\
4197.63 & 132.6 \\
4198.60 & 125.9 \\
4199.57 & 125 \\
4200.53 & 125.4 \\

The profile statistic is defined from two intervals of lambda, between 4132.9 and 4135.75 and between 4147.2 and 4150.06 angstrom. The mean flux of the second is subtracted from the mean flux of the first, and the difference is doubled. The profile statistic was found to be -21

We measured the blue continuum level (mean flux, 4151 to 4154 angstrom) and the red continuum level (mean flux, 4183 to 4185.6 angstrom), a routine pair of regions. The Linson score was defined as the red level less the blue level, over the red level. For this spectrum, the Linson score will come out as 0.00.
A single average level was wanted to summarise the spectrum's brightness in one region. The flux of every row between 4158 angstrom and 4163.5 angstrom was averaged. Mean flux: 155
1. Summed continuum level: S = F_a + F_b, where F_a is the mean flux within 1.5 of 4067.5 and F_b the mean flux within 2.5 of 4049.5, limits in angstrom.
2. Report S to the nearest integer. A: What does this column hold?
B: 278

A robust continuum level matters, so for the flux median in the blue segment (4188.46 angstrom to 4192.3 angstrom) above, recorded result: 139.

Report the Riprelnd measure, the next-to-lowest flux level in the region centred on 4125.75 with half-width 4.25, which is 144.9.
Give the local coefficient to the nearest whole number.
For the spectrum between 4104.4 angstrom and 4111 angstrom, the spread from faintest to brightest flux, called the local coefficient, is 10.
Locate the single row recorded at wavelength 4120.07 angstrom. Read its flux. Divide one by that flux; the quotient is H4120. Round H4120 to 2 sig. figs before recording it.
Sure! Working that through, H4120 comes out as 0.0067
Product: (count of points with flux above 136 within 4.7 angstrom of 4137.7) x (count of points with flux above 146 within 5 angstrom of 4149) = 14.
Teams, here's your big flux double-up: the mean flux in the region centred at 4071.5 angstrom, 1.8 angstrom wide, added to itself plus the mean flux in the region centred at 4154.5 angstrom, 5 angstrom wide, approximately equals 382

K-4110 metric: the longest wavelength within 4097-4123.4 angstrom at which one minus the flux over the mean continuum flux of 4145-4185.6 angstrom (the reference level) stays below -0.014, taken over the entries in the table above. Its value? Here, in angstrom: 4121.02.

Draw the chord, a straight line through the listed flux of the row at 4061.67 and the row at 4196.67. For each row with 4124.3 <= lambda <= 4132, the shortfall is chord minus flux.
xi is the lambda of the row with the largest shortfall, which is 4131.47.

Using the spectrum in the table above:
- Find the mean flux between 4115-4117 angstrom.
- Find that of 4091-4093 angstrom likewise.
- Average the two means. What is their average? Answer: 151.5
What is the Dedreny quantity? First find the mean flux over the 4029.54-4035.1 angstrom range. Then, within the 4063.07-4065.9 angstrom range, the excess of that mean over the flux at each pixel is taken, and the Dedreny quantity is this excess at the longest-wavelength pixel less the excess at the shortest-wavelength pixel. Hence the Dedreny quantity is -11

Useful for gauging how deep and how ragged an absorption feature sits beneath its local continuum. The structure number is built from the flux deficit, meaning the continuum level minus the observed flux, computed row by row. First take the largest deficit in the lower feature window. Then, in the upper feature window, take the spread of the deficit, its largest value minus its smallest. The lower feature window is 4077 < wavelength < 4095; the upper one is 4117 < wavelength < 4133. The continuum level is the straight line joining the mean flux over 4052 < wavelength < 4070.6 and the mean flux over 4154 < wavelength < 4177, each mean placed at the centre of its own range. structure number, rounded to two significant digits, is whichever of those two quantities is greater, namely 27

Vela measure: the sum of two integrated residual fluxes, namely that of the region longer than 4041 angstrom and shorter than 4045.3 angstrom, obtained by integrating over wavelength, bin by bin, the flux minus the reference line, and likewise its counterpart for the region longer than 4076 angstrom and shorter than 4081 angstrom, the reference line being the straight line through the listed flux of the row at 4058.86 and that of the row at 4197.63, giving -16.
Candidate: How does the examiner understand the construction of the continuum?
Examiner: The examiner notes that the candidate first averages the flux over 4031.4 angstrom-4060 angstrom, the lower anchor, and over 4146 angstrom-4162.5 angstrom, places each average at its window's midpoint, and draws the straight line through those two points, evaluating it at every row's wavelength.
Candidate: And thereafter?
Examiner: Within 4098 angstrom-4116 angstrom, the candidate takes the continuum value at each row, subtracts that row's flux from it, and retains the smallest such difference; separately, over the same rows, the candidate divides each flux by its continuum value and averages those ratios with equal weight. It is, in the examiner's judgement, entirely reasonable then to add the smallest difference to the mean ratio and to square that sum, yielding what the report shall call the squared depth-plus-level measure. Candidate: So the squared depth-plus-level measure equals 199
